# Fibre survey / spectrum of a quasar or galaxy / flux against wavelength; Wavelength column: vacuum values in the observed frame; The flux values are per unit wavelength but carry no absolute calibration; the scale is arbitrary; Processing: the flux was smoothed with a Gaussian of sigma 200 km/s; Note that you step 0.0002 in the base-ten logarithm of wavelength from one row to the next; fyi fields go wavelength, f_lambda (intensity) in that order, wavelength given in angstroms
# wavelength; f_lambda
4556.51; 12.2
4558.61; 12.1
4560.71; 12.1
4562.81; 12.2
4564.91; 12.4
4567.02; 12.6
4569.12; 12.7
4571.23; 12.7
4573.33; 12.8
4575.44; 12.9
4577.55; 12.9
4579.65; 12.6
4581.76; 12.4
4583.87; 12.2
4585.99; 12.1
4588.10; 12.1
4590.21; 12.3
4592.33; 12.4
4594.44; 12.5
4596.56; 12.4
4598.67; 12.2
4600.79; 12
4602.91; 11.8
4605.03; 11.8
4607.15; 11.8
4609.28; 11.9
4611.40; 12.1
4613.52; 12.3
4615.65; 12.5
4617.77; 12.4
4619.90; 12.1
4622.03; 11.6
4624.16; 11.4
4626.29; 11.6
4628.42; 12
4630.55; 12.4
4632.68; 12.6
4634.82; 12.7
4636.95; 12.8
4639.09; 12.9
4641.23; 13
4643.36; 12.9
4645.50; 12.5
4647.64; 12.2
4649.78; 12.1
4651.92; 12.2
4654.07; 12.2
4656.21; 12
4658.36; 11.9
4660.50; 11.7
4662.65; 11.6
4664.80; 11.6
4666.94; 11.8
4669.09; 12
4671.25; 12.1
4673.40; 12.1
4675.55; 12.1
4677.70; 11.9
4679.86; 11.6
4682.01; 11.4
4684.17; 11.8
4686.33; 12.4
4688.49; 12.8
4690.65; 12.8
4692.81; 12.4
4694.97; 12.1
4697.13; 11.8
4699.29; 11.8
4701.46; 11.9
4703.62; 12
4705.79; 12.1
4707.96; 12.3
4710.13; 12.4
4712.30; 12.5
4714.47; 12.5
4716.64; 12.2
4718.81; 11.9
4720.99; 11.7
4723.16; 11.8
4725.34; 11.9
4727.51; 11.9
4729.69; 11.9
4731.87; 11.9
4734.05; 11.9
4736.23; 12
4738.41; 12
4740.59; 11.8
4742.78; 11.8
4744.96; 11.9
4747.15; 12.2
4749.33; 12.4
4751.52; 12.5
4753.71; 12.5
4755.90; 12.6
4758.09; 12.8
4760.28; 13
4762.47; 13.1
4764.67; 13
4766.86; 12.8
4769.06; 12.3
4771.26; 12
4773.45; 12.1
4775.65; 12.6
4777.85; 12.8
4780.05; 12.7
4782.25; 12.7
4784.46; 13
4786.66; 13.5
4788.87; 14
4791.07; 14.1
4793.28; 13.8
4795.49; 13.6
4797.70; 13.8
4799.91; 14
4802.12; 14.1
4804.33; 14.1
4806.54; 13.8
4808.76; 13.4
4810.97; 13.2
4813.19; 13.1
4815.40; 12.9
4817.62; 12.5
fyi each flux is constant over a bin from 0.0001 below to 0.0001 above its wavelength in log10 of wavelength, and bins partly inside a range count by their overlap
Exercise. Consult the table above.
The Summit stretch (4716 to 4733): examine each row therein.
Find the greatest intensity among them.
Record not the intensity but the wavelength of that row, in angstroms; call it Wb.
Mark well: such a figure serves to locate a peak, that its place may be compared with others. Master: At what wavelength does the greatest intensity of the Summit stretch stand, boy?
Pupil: 4716.64 angstroms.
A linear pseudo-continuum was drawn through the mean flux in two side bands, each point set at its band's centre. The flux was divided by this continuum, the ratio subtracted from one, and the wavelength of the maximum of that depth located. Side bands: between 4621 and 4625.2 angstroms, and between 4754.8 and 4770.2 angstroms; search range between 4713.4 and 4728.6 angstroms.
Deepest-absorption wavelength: 4720.99 angstroms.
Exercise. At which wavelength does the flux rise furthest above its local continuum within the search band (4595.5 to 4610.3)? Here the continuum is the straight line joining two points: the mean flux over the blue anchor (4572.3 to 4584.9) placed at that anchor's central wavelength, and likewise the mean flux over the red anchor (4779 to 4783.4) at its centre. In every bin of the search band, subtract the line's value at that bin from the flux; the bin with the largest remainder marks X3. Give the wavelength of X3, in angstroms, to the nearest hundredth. 4596.56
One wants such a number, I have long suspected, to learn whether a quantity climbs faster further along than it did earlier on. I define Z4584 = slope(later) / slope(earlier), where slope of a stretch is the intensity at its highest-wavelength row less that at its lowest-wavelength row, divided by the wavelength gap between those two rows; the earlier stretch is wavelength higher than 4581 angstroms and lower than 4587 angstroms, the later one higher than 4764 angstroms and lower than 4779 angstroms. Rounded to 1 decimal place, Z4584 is 0.2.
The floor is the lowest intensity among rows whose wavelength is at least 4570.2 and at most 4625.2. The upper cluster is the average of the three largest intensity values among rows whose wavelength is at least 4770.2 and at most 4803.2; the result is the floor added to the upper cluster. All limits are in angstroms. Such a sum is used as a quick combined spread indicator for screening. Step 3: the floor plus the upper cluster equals 25.5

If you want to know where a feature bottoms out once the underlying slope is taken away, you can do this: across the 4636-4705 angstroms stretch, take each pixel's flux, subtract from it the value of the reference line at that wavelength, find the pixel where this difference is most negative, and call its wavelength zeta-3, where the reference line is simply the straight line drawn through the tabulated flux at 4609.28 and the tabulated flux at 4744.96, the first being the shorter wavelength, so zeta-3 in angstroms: 4682.01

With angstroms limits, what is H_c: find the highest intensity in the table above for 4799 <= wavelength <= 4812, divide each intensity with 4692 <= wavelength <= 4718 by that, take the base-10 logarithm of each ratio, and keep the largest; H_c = -0.052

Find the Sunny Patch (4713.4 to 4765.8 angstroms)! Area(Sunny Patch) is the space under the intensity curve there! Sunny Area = 640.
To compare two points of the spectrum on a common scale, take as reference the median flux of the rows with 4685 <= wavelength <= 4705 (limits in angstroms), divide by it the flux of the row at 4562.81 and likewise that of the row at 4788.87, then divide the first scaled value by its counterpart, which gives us 0.87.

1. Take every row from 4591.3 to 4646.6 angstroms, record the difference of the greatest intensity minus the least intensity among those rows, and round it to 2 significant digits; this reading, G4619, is 1.6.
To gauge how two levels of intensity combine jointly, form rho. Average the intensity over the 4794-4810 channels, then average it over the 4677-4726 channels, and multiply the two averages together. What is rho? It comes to 167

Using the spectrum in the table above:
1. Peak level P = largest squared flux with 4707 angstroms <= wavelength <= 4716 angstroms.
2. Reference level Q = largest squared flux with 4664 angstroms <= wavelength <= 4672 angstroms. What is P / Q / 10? 0.107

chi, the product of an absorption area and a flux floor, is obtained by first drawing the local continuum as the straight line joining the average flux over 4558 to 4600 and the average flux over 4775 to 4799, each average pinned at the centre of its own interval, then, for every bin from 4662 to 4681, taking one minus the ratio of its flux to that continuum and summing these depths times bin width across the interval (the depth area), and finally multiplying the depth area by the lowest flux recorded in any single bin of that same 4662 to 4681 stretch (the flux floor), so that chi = 17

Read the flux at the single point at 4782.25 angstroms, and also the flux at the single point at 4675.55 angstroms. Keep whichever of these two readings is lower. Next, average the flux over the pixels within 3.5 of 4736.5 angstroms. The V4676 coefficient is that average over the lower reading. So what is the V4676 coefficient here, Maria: 0.99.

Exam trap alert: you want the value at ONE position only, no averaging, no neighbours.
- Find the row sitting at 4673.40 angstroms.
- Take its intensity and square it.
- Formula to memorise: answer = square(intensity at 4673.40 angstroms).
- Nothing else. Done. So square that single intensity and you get 146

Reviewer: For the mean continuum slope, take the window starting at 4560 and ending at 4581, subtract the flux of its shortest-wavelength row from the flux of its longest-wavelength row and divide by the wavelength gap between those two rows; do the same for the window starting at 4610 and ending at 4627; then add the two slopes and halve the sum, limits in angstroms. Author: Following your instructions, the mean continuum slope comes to -0.0036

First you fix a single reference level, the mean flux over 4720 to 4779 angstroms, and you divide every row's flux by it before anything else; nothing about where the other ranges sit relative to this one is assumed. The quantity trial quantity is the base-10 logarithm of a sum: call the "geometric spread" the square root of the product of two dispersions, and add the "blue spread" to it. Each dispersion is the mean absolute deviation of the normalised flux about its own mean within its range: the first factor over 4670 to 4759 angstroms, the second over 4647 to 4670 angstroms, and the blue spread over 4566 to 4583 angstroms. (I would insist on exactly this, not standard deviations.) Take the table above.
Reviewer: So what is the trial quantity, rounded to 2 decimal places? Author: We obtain -1.53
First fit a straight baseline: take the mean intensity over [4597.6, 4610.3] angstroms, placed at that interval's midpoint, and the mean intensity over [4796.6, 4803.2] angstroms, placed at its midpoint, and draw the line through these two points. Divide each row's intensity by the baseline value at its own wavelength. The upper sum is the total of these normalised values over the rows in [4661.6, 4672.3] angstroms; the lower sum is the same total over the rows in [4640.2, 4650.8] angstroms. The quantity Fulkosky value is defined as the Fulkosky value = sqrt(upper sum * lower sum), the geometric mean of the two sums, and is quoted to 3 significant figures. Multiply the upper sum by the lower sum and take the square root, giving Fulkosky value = 4.88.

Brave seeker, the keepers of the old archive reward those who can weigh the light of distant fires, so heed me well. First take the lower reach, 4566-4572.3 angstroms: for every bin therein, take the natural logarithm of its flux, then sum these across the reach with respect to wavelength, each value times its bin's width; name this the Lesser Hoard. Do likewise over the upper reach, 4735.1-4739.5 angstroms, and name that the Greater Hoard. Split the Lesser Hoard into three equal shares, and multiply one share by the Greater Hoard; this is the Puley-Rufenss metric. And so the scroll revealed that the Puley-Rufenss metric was 58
